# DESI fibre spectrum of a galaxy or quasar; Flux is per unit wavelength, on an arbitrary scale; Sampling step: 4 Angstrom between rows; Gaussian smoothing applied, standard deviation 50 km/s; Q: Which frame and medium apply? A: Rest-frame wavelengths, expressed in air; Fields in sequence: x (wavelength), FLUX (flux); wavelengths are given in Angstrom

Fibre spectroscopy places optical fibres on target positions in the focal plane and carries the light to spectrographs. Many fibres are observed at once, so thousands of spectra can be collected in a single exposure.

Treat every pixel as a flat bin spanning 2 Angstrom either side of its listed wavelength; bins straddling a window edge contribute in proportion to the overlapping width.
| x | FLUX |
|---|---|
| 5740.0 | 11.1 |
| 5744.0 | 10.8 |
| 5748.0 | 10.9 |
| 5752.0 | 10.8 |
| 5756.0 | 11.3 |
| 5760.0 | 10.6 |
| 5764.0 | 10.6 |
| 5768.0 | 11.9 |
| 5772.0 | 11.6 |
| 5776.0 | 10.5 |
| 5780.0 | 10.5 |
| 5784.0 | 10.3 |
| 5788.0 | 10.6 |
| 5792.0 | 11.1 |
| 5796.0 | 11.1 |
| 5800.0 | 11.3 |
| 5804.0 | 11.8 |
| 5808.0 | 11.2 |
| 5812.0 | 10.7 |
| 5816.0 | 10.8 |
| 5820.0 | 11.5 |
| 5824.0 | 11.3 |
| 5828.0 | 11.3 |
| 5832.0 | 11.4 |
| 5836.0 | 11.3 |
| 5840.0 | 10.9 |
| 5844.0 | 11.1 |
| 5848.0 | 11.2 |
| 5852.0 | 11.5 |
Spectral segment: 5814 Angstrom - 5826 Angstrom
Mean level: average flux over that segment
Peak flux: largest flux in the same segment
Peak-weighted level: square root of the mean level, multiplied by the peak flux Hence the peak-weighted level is 38.5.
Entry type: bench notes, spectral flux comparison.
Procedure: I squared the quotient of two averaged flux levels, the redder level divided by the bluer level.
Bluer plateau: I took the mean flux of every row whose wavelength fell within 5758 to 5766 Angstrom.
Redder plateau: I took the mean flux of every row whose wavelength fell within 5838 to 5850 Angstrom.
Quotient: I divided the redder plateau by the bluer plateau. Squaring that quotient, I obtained 1.09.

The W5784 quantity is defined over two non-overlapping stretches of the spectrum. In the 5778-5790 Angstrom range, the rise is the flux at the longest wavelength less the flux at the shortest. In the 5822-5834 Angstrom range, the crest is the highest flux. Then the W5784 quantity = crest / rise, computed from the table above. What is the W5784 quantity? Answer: 114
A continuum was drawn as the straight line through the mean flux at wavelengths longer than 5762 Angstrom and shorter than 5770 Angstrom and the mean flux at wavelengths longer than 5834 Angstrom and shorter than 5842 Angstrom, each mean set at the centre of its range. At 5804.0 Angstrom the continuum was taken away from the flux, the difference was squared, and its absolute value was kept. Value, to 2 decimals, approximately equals 0.40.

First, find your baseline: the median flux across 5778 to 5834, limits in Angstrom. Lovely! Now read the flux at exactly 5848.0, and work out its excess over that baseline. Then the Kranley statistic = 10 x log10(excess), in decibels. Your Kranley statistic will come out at -13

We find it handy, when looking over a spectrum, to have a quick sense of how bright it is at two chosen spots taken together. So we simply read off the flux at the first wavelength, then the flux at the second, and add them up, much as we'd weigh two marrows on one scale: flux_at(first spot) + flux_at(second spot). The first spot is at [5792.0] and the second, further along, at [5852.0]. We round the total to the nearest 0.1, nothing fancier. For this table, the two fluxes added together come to 22.6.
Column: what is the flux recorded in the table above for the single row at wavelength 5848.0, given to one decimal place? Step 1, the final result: 11.2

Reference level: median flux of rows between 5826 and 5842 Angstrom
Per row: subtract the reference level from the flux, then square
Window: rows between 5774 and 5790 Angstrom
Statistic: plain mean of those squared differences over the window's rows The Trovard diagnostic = 0.69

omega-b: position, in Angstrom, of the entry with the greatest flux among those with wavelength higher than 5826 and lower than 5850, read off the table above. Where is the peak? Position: 5832.0 Angstrom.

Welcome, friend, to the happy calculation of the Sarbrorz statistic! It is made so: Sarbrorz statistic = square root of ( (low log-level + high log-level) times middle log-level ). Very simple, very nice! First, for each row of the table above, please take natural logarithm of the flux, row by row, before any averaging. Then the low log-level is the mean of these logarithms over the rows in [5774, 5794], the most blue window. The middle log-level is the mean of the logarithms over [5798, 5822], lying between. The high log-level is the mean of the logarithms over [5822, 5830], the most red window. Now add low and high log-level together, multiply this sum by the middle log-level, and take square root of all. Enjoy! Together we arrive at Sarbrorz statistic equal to 3.40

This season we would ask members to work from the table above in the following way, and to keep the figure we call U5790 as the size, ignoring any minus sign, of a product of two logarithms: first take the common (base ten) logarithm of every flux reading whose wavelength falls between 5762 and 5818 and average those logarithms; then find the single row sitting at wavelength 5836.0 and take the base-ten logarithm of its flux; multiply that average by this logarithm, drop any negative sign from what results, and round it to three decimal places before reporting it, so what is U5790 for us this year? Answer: 1.096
